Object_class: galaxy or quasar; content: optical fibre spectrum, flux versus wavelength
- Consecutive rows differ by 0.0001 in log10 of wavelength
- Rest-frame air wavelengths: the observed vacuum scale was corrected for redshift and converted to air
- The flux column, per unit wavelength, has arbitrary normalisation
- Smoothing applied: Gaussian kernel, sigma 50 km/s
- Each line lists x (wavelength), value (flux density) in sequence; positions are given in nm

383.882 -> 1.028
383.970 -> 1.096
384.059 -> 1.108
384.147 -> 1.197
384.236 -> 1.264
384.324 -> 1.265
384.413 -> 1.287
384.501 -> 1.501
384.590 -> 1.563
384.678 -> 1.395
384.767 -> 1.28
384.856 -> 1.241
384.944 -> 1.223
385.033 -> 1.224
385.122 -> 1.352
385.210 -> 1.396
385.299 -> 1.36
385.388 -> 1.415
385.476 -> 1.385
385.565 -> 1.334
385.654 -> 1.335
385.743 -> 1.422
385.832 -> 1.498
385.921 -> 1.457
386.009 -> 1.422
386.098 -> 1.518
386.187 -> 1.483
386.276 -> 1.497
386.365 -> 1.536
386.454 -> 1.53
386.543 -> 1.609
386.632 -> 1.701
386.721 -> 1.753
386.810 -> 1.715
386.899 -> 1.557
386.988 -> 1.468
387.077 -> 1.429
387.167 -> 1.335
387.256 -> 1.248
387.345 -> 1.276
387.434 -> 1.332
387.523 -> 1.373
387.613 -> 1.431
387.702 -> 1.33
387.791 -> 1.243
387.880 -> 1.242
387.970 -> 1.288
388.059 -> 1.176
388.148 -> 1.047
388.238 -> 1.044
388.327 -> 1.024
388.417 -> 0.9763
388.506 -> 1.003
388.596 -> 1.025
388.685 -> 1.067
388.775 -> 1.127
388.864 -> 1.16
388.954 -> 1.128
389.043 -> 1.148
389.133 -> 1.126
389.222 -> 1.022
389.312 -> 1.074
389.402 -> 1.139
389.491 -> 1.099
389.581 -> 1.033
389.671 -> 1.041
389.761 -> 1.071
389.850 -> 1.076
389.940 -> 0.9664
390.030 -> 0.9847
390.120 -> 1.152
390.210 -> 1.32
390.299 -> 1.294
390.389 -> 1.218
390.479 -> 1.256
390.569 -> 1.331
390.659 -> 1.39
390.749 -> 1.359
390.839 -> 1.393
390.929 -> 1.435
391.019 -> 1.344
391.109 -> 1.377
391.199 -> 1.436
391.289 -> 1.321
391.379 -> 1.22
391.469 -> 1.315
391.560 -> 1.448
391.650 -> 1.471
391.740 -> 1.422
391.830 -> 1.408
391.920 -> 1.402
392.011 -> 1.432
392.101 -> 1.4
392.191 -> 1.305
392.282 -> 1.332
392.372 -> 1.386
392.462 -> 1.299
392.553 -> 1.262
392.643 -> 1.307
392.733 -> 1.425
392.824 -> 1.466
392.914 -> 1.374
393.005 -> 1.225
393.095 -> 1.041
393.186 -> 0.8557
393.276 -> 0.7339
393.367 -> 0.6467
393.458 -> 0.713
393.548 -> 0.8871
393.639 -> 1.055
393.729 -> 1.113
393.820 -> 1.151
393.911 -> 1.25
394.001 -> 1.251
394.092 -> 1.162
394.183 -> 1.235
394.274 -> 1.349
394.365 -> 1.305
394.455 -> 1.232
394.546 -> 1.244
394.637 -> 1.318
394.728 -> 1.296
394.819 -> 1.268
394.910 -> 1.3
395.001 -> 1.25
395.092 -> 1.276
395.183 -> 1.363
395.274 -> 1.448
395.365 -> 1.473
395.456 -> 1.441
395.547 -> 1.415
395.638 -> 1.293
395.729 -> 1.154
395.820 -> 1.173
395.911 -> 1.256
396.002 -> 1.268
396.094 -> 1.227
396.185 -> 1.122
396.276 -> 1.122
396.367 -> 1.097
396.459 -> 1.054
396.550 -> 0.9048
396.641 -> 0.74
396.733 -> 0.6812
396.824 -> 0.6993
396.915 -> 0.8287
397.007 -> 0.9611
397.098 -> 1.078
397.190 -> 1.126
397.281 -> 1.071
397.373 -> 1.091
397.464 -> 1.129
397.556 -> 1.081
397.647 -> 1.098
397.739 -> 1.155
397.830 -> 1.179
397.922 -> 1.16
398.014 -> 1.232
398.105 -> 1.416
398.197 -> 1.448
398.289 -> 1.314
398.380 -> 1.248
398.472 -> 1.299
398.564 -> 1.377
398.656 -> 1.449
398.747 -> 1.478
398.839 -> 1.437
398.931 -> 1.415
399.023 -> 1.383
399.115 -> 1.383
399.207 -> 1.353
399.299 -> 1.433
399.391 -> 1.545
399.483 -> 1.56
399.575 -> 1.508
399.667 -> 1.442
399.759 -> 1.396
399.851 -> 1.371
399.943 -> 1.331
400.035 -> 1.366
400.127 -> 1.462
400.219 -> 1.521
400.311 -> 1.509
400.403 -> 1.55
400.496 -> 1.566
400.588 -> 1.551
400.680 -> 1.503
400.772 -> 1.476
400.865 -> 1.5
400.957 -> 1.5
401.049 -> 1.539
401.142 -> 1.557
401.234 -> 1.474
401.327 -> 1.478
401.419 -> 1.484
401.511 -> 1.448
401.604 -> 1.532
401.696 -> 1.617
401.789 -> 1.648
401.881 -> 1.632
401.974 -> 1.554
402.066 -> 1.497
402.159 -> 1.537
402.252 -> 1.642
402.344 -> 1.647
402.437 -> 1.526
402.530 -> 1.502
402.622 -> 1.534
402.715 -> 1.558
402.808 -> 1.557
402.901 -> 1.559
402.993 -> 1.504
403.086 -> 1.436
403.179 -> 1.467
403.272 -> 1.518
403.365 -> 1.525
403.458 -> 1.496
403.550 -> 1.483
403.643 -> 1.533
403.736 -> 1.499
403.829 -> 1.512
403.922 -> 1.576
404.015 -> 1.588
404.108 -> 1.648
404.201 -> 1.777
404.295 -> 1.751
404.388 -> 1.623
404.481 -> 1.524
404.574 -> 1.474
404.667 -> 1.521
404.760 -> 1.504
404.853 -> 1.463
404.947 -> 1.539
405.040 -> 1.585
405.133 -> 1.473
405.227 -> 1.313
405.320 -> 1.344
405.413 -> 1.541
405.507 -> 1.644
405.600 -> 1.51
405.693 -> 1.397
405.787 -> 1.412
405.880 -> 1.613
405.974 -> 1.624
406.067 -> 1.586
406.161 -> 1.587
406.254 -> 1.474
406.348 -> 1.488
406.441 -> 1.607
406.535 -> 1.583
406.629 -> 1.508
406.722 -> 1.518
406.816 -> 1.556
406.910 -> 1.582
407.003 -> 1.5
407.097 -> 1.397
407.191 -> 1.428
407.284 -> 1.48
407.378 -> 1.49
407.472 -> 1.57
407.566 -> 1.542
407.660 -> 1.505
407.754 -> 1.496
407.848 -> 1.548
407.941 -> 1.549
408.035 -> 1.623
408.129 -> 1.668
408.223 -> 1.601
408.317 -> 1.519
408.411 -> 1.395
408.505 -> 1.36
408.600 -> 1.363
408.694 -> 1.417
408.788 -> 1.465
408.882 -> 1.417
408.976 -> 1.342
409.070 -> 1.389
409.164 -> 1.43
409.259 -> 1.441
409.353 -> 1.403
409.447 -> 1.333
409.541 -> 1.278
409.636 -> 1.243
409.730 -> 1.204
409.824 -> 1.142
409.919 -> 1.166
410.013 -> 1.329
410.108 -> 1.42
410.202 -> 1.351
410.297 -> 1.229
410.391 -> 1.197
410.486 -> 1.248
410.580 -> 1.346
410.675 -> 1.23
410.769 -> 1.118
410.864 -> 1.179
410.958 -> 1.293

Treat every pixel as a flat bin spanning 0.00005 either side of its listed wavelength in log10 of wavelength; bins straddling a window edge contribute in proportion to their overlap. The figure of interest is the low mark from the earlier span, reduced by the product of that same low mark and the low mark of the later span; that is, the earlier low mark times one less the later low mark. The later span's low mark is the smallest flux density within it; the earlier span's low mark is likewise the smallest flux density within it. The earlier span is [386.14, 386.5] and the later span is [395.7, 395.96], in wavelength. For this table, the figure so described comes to -0.2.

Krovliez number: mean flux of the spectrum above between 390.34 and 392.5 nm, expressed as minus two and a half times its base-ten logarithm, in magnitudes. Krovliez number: -0.34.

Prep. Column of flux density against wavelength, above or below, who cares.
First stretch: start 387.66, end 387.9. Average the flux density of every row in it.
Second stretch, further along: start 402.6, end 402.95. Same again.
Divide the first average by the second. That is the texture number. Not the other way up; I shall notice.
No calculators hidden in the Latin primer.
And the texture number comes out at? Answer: 0.82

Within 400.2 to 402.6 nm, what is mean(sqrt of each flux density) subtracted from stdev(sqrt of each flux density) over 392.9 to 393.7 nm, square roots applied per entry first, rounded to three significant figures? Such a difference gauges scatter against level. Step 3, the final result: -1.12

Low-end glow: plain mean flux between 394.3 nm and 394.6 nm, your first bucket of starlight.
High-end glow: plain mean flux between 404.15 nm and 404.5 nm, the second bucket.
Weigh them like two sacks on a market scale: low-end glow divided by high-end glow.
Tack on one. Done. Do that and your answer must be 1.76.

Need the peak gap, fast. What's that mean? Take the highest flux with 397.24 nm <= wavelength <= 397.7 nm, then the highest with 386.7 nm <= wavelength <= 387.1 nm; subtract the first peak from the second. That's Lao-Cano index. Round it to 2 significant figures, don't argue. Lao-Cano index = 0.62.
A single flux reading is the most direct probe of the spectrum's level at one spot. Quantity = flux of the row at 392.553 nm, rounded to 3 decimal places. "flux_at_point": 1.262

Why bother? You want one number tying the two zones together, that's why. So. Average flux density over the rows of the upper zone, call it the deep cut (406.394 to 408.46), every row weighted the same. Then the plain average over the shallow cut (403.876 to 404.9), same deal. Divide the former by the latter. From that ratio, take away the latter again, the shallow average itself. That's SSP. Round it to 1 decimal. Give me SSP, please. -0.6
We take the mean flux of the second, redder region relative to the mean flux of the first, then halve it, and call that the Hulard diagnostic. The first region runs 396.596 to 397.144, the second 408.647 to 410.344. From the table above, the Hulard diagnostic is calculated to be 0.802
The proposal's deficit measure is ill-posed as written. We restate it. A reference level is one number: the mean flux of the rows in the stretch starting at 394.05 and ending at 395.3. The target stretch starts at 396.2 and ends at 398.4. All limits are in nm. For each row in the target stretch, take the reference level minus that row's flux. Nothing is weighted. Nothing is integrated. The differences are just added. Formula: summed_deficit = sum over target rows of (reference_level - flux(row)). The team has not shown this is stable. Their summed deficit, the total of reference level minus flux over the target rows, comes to 5.0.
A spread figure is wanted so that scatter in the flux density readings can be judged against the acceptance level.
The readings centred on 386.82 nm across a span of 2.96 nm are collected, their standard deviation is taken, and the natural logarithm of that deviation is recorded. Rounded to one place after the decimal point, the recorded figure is -1.8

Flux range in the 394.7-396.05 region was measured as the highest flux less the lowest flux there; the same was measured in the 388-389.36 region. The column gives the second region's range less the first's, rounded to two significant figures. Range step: -0.12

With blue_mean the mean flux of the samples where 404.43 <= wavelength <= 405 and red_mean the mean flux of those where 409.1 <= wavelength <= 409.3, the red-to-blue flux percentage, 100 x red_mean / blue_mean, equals 95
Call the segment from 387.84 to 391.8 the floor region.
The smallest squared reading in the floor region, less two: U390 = -1.07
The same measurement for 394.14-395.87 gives -0.67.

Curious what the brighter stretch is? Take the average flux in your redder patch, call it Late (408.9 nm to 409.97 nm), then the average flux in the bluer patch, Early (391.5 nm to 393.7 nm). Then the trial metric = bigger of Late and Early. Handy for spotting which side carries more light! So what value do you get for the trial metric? 1.31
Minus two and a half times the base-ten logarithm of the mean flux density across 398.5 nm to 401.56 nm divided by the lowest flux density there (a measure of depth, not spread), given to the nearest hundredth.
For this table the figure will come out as -0.10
